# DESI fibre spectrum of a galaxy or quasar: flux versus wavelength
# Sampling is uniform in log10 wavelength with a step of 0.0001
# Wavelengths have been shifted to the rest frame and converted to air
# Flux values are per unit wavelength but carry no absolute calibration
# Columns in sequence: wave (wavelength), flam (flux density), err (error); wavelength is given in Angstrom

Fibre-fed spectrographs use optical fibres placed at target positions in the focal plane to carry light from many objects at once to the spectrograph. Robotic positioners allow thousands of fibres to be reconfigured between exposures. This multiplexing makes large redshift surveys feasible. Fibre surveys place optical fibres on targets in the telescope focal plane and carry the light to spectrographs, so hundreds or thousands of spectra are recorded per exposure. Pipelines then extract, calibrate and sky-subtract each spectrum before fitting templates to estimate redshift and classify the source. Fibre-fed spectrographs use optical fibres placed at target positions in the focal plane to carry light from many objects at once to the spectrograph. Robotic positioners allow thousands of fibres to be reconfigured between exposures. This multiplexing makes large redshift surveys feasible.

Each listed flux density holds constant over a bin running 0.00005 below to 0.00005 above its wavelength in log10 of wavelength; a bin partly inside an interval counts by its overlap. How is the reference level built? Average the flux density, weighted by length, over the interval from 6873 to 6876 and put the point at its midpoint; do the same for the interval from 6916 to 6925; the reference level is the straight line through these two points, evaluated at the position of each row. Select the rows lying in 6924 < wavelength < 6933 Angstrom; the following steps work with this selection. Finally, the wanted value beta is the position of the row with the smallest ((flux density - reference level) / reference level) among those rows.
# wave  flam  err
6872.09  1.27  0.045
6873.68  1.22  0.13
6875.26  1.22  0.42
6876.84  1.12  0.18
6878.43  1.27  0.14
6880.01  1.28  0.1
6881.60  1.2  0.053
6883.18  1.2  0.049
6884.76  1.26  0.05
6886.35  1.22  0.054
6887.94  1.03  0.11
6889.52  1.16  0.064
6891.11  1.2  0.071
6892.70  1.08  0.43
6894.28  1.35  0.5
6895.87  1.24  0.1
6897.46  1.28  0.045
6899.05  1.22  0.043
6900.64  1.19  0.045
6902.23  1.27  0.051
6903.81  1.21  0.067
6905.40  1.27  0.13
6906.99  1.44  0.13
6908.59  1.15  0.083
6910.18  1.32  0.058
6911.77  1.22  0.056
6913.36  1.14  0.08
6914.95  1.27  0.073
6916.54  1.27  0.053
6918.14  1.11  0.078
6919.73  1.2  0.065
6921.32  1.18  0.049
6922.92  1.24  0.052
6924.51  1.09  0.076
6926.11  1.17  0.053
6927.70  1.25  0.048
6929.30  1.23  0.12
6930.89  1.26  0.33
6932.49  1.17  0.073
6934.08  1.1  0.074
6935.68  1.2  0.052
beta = 6924.51 Angstrom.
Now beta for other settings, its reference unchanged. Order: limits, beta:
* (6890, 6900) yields 6892.70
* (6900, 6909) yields 6908.59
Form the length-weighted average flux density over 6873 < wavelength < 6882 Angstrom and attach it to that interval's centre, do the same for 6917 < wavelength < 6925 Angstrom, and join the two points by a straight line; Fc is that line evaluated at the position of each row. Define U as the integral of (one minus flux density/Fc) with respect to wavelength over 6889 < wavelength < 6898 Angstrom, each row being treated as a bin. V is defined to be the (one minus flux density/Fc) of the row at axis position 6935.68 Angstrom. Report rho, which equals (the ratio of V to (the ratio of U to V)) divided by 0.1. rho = -0.119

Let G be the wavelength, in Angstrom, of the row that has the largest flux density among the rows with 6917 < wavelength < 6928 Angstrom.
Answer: 6927.70 Angstrom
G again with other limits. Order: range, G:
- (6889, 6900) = 6894.28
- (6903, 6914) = 6906.99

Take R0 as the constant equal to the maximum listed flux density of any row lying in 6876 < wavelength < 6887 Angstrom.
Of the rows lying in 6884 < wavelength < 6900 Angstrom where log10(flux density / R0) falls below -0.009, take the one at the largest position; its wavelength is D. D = 6899.05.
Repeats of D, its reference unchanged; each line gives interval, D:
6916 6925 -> 6924.51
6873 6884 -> 6883.18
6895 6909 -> 6908.59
